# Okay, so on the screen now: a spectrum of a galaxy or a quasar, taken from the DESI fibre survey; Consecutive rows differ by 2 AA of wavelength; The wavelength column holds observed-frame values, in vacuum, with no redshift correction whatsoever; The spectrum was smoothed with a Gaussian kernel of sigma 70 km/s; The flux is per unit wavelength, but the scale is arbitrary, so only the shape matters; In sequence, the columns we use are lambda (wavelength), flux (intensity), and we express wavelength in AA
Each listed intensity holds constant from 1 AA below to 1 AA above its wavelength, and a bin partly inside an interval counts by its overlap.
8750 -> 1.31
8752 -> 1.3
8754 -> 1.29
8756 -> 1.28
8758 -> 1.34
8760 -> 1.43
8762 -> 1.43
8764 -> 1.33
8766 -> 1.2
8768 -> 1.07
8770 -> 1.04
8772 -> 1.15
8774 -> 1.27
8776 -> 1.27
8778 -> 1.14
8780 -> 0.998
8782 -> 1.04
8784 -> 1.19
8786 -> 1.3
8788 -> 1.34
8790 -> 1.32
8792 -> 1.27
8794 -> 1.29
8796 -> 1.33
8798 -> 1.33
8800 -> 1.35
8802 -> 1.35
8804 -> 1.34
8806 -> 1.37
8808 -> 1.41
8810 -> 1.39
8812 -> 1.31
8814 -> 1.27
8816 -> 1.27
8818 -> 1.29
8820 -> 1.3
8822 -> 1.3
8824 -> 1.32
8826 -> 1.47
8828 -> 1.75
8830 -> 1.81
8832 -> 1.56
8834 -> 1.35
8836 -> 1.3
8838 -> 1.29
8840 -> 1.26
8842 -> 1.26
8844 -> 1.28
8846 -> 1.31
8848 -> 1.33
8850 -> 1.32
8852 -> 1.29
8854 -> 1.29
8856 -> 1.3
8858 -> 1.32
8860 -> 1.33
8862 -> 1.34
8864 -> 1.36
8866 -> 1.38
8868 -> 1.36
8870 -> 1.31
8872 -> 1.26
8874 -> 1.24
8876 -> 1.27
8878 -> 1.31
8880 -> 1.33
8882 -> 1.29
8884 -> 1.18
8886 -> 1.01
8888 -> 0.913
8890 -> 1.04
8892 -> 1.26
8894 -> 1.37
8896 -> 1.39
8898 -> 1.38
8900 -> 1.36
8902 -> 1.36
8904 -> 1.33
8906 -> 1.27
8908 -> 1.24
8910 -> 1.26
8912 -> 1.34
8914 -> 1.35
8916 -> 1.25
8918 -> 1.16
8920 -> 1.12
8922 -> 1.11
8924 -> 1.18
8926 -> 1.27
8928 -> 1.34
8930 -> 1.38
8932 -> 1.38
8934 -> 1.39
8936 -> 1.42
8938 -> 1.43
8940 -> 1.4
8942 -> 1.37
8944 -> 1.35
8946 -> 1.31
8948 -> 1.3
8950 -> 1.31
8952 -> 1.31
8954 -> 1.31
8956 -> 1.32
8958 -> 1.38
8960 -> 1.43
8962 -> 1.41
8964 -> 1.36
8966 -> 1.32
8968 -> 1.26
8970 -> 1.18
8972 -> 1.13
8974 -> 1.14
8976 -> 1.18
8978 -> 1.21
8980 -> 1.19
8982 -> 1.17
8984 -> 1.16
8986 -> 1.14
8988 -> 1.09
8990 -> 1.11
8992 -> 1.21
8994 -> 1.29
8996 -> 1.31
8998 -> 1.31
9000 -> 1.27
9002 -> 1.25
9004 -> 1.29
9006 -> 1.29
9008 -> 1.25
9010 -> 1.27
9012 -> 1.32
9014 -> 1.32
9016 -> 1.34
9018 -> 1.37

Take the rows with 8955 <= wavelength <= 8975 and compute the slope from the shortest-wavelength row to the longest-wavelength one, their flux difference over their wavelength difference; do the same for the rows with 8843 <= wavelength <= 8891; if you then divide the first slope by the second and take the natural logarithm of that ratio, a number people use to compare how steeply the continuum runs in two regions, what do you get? 0.7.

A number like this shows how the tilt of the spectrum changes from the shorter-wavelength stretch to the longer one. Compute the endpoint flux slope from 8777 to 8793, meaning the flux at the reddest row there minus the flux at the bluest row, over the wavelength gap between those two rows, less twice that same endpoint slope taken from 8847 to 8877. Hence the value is 0.014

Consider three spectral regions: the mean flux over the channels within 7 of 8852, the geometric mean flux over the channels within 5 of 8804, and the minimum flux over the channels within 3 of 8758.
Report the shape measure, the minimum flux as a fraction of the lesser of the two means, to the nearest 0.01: 0.98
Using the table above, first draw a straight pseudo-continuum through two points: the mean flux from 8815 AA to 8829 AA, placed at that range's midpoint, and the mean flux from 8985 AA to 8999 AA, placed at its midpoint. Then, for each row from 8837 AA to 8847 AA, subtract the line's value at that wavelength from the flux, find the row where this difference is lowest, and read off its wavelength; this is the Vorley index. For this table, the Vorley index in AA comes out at 8840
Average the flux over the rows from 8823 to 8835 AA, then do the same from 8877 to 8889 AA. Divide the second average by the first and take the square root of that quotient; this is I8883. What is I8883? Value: 0.87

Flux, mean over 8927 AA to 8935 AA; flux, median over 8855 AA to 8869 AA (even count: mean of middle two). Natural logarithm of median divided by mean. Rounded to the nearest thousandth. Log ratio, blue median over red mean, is -0.024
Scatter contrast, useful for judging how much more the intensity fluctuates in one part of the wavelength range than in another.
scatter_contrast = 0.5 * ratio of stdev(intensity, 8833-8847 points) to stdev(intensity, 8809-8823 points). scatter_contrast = 0.4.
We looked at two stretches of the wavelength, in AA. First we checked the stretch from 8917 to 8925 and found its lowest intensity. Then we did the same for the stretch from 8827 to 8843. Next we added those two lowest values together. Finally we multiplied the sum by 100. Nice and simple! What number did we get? 237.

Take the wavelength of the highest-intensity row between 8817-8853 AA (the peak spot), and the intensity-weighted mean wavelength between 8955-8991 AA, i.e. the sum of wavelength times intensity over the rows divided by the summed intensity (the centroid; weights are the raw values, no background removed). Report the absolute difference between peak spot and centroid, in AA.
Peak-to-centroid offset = 142.2 AA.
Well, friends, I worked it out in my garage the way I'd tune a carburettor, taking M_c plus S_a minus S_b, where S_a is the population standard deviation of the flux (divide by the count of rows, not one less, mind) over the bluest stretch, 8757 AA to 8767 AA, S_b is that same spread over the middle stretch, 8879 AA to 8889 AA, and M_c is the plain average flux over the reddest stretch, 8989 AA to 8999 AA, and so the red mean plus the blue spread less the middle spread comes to 1.17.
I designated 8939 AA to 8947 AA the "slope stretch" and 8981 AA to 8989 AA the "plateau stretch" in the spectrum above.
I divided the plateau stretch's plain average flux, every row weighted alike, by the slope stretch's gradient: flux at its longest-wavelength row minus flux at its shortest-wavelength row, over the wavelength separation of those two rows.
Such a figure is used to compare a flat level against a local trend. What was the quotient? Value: -76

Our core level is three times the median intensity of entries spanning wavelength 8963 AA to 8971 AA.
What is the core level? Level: 3.87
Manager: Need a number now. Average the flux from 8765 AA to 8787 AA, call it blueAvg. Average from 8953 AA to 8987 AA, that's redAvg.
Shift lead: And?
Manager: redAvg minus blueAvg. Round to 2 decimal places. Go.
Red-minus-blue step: 0.10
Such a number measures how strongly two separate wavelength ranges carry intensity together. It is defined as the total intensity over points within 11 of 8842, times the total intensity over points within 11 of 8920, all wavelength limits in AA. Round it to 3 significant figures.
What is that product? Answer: 200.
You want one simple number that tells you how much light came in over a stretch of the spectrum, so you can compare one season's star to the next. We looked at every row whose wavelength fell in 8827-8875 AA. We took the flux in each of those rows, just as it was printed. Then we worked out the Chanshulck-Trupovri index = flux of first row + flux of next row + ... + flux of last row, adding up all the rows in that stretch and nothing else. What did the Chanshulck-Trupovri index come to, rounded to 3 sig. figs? 32.6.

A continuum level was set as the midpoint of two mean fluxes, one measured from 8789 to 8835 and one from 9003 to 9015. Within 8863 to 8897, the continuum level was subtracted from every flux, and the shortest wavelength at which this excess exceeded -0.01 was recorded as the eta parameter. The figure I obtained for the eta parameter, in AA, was 8864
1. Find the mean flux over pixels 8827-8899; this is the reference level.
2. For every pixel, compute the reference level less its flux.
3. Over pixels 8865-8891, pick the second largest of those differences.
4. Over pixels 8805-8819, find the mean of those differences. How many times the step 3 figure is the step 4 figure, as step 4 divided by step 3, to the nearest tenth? 0.0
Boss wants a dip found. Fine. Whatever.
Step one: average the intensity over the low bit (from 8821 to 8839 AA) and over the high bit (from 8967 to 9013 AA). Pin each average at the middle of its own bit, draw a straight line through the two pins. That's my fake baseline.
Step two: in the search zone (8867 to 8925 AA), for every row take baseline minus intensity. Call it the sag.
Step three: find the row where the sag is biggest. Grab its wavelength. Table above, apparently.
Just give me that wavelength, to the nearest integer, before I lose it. 8888 AA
